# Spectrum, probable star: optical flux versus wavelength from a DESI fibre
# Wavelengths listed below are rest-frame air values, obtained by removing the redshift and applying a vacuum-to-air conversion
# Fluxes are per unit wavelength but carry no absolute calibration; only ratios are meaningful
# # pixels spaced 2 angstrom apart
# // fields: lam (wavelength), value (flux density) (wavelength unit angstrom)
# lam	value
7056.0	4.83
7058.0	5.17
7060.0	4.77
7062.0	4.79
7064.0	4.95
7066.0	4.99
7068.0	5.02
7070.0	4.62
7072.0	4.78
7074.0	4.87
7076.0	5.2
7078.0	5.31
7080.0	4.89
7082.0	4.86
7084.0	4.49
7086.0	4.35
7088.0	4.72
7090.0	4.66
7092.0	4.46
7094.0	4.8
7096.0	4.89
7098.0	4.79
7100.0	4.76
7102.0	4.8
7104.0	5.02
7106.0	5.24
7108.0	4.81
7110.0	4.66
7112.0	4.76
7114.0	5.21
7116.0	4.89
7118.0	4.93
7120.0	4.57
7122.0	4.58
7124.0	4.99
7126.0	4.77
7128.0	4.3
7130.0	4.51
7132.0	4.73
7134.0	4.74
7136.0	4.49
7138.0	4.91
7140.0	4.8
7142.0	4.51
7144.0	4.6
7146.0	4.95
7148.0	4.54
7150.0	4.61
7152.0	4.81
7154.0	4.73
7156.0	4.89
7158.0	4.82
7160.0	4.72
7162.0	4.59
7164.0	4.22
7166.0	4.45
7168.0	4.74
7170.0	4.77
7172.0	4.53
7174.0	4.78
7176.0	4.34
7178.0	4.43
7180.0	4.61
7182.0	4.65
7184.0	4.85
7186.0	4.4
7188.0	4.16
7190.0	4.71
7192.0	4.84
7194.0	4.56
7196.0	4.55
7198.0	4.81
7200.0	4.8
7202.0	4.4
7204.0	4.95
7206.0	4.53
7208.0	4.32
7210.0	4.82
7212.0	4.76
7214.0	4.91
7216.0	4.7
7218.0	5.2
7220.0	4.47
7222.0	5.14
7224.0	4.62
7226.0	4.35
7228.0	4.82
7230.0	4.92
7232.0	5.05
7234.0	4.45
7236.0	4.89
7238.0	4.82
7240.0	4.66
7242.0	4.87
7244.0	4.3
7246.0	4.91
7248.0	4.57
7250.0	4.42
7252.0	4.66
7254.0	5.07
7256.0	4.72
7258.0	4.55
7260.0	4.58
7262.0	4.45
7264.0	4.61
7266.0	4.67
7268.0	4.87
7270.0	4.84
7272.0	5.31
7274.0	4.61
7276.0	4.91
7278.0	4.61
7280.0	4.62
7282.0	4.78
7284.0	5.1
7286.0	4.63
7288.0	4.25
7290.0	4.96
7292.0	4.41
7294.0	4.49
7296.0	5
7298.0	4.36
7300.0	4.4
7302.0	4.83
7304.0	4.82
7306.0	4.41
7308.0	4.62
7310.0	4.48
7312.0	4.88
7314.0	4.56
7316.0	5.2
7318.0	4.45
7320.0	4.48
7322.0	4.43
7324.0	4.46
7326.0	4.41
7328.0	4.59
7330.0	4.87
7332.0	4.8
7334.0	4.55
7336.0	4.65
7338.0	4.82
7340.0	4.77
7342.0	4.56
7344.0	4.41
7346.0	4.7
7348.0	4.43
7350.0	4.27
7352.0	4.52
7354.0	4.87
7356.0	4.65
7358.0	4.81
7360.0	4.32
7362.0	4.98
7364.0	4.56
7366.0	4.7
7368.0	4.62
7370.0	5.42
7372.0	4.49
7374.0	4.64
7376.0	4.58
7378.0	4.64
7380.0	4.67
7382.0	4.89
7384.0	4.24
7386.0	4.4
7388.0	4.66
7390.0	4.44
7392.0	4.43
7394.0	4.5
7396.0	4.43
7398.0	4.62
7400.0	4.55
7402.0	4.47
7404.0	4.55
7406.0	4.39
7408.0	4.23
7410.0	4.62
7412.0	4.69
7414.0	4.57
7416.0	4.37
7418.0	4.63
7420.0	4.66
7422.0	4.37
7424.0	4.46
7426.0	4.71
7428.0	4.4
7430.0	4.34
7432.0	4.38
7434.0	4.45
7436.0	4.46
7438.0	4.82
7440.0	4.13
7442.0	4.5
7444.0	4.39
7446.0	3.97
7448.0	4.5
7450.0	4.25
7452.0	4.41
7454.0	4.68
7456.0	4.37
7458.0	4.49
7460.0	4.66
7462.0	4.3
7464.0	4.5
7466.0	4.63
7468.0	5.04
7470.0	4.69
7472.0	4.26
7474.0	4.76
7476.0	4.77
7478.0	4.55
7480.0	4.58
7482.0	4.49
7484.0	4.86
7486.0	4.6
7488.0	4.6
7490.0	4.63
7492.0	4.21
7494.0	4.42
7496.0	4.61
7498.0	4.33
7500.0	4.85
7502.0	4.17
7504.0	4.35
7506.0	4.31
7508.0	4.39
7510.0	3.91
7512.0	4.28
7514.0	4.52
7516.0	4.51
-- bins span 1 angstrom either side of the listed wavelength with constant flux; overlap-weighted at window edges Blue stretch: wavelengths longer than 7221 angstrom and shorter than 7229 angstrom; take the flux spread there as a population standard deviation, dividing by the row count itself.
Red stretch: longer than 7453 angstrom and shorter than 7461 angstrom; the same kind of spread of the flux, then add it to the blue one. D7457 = 0.42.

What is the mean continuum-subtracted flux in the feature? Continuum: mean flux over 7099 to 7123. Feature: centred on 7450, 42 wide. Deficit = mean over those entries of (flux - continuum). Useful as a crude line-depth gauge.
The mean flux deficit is -0.38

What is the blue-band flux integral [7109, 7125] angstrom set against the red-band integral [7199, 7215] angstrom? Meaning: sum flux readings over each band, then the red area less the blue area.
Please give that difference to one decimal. -2.2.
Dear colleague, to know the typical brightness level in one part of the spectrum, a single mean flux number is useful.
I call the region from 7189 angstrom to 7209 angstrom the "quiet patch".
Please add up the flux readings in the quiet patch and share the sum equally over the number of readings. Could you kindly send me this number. 4.65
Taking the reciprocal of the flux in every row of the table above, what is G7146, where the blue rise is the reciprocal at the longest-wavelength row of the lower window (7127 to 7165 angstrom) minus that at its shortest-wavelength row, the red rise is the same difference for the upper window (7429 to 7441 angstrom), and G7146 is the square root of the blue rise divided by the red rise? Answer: 0.61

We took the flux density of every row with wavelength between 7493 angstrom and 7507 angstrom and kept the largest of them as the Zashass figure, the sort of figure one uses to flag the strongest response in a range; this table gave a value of 4.85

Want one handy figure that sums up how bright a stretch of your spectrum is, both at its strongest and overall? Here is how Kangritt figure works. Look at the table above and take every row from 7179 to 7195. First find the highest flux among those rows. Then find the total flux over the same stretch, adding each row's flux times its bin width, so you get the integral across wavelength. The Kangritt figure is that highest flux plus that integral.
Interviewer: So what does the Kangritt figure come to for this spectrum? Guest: 78.41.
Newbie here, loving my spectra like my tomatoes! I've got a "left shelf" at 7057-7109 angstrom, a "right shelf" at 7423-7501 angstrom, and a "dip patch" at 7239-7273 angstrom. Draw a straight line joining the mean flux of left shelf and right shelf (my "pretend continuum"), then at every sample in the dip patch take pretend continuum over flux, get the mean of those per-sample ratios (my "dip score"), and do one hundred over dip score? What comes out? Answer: 100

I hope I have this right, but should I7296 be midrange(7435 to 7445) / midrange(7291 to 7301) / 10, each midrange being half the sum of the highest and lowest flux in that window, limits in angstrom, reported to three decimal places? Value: 0.096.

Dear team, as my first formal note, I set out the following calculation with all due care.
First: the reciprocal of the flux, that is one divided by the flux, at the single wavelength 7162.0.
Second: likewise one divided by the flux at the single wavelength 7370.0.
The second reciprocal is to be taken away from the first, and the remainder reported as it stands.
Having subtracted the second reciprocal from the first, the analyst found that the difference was 0.033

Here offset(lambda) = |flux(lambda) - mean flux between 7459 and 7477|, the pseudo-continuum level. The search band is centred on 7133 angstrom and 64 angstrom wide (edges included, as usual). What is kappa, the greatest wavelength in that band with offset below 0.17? 7162.0 angstrom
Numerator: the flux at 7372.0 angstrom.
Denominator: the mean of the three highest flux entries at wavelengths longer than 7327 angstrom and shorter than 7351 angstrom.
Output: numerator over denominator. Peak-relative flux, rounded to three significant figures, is 0.930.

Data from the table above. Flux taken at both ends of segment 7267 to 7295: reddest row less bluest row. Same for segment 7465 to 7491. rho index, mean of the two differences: -0.19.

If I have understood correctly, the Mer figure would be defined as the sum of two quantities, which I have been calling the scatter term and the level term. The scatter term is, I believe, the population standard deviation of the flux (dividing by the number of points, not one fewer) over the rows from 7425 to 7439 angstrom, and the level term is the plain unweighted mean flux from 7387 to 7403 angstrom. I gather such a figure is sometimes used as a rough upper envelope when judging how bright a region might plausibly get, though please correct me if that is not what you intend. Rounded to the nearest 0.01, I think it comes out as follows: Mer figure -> 4.68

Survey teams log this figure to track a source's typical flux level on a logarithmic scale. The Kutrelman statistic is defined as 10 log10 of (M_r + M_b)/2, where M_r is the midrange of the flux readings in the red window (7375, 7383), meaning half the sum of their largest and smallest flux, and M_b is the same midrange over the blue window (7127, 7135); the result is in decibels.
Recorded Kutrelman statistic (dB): 6.65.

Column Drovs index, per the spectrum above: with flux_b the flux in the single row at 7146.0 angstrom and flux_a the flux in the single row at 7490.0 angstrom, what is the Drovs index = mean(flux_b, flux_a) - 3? 1.79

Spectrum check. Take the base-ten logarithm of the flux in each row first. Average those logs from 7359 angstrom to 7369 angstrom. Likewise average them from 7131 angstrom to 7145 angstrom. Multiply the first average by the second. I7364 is 0.446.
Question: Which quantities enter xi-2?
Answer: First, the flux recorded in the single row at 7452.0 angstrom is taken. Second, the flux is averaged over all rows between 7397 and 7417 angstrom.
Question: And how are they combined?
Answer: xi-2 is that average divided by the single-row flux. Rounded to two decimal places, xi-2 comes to 1.02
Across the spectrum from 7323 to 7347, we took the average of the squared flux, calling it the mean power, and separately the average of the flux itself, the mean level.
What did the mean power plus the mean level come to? 26.1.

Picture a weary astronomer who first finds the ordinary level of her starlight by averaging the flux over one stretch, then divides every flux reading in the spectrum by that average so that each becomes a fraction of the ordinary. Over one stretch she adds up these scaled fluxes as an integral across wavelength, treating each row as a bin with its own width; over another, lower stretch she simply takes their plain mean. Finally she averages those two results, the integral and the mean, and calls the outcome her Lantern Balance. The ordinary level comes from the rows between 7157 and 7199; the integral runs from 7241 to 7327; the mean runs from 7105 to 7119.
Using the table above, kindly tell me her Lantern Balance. 44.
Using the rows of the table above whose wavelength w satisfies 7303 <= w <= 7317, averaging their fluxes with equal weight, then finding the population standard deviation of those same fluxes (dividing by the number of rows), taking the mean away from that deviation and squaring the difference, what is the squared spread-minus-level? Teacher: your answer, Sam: 19.8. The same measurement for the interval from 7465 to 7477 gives 19.9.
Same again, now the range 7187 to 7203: 19.2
